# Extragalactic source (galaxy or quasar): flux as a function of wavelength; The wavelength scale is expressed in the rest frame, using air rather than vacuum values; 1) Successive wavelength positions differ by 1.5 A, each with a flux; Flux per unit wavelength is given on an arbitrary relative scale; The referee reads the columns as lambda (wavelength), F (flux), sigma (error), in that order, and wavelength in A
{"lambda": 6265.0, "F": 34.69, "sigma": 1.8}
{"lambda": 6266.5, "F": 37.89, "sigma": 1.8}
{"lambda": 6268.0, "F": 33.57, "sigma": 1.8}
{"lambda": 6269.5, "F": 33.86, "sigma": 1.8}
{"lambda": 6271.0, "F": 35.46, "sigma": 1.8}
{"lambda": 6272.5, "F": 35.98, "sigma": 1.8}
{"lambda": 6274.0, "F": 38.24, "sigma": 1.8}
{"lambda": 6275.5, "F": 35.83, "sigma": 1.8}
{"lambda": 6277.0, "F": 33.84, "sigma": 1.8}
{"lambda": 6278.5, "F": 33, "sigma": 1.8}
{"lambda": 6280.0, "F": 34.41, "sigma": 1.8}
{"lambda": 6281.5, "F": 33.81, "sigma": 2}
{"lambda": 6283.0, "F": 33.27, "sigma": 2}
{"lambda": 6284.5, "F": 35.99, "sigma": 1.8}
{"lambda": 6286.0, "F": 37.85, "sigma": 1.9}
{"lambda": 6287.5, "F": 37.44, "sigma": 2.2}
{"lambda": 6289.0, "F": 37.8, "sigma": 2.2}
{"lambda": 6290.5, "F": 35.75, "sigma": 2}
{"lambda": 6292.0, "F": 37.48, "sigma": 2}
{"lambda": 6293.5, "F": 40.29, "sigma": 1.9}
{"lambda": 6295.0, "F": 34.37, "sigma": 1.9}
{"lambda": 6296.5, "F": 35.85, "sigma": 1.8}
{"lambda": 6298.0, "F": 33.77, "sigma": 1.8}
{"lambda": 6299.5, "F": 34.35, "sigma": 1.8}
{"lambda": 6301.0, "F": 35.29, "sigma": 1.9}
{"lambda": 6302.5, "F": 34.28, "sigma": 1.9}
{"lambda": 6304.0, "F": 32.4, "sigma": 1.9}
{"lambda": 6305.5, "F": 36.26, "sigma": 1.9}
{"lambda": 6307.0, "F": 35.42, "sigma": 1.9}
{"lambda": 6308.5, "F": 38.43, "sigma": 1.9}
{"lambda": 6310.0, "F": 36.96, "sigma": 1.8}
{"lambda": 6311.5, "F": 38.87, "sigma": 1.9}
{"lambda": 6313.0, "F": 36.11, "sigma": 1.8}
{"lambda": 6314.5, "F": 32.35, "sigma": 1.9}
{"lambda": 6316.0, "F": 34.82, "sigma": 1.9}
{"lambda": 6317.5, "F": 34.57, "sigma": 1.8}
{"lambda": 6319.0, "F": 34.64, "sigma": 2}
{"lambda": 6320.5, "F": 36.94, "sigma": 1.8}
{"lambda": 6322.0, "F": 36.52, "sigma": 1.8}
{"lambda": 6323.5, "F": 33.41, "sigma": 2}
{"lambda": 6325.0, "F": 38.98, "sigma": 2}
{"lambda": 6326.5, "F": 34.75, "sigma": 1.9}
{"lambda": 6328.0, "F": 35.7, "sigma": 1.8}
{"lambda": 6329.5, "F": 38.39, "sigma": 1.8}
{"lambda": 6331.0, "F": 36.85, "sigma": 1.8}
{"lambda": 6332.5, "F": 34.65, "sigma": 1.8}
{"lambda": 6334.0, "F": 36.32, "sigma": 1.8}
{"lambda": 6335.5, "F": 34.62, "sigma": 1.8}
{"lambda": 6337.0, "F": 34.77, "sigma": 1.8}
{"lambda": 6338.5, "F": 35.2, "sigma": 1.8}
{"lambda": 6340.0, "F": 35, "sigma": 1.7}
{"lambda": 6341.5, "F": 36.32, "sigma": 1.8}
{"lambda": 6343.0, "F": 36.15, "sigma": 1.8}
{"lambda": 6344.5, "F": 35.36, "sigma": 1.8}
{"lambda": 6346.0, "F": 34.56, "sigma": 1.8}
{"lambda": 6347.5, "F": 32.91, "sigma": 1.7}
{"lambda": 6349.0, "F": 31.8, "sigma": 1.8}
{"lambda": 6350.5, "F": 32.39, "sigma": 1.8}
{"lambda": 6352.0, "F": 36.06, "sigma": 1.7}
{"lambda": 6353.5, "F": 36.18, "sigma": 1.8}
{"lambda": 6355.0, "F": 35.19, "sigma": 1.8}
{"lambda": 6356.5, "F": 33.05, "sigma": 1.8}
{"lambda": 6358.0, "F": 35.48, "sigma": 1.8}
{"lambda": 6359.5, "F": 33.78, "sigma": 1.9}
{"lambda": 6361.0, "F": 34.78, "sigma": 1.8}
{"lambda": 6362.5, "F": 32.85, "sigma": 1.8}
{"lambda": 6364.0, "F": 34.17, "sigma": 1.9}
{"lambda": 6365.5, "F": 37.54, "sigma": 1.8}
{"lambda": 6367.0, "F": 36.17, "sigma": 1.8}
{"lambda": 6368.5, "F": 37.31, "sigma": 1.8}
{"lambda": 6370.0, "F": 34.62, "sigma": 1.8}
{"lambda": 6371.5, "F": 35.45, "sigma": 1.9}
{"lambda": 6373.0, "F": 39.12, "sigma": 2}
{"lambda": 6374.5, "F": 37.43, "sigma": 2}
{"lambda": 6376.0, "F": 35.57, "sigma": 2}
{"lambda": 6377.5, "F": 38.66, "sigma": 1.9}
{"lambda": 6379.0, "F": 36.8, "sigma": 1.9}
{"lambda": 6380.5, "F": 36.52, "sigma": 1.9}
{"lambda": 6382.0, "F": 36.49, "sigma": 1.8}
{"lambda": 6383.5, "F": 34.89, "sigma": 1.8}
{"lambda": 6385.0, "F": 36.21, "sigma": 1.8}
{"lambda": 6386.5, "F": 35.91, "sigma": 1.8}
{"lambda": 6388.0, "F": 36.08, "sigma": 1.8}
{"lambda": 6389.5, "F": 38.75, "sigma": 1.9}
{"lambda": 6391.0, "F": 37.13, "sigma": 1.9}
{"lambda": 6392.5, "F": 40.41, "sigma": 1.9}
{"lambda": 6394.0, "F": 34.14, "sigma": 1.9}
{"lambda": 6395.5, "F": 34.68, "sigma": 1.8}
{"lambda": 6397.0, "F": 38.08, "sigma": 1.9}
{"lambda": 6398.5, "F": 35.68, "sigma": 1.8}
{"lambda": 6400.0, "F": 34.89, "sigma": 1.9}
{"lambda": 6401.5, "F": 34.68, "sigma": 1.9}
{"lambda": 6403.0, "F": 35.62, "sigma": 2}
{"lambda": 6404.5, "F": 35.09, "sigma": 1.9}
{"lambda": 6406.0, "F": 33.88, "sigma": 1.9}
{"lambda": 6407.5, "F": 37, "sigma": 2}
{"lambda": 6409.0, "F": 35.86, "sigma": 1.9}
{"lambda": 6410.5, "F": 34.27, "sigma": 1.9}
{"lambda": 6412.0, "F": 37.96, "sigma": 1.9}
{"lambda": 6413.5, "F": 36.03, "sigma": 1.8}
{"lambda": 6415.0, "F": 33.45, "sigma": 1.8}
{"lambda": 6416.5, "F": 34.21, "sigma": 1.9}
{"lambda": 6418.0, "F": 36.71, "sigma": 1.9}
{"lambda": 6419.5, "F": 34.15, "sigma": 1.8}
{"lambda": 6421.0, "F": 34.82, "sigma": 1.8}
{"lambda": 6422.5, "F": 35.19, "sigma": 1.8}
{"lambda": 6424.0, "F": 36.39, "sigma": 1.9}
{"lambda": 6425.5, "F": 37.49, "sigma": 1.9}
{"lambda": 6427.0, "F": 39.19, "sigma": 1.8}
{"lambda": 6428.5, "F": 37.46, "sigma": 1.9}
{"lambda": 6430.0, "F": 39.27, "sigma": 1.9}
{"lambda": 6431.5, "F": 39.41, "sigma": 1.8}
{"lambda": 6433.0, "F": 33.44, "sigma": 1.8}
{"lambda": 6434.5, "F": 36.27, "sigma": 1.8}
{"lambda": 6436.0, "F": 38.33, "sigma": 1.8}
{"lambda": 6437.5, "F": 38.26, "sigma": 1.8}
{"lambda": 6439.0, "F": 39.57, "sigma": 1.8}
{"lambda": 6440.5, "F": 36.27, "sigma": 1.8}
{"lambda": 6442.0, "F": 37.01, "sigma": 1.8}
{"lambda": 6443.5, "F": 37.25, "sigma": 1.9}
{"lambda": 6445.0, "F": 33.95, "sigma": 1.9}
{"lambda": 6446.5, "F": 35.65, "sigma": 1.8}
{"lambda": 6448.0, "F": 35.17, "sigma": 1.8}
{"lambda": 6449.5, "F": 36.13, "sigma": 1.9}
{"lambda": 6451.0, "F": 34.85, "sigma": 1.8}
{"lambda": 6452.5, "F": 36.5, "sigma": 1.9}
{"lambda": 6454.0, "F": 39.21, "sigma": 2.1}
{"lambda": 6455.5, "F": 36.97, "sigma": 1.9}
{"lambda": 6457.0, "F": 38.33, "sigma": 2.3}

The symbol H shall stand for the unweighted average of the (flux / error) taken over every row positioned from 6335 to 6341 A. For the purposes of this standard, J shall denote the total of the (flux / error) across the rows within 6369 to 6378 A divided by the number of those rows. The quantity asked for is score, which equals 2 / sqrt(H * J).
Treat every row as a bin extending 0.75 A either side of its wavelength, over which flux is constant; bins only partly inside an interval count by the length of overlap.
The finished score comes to 0.103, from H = 19.67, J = 19.0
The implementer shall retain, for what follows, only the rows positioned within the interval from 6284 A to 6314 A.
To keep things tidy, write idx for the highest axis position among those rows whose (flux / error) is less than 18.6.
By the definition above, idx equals 6304.0 A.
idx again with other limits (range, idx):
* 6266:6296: 6295.0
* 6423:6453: 6445.0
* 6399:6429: 6416.5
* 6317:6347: 6326.5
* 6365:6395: 6394.0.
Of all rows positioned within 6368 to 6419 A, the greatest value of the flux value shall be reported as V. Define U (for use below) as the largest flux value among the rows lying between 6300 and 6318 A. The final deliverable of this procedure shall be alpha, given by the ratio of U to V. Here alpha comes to 0.962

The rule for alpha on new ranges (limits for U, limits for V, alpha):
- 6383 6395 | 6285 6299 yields 1.003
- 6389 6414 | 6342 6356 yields 1.117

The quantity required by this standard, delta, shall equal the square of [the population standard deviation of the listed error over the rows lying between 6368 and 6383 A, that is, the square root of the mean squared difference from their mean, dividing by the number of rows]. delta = 0.006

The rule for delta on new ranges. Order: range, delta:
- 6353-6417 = 0.005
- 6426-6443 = 0.001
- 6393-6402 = 0.002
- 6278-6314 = 0.012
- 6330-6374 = 0.003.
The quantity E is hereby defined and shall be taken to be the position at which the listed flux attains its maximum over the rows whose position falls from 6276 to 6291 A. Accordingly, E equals 6286.0 A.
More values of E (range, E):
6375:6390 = 6389.5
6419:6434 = 6431.5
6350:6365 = 6353.5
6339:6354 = 6341.5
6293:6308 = 6293.5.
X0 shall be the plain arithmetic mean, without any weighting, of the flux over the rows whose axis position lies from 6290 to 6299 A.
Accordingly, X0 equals 36.3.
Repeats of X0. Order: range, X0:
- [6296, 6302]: 34.8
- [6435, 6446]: 37.2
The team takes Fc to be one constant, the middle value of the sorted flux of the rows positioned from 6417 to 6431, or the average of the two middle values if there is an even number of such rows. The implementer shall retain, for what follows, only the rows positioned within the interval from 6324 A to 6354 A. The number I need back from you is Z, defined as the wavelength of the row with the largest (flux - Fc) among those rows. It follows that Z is 6325.0 A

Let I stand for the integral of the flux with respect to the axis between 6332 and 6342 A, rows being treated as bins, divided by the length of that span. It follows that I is 35.3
